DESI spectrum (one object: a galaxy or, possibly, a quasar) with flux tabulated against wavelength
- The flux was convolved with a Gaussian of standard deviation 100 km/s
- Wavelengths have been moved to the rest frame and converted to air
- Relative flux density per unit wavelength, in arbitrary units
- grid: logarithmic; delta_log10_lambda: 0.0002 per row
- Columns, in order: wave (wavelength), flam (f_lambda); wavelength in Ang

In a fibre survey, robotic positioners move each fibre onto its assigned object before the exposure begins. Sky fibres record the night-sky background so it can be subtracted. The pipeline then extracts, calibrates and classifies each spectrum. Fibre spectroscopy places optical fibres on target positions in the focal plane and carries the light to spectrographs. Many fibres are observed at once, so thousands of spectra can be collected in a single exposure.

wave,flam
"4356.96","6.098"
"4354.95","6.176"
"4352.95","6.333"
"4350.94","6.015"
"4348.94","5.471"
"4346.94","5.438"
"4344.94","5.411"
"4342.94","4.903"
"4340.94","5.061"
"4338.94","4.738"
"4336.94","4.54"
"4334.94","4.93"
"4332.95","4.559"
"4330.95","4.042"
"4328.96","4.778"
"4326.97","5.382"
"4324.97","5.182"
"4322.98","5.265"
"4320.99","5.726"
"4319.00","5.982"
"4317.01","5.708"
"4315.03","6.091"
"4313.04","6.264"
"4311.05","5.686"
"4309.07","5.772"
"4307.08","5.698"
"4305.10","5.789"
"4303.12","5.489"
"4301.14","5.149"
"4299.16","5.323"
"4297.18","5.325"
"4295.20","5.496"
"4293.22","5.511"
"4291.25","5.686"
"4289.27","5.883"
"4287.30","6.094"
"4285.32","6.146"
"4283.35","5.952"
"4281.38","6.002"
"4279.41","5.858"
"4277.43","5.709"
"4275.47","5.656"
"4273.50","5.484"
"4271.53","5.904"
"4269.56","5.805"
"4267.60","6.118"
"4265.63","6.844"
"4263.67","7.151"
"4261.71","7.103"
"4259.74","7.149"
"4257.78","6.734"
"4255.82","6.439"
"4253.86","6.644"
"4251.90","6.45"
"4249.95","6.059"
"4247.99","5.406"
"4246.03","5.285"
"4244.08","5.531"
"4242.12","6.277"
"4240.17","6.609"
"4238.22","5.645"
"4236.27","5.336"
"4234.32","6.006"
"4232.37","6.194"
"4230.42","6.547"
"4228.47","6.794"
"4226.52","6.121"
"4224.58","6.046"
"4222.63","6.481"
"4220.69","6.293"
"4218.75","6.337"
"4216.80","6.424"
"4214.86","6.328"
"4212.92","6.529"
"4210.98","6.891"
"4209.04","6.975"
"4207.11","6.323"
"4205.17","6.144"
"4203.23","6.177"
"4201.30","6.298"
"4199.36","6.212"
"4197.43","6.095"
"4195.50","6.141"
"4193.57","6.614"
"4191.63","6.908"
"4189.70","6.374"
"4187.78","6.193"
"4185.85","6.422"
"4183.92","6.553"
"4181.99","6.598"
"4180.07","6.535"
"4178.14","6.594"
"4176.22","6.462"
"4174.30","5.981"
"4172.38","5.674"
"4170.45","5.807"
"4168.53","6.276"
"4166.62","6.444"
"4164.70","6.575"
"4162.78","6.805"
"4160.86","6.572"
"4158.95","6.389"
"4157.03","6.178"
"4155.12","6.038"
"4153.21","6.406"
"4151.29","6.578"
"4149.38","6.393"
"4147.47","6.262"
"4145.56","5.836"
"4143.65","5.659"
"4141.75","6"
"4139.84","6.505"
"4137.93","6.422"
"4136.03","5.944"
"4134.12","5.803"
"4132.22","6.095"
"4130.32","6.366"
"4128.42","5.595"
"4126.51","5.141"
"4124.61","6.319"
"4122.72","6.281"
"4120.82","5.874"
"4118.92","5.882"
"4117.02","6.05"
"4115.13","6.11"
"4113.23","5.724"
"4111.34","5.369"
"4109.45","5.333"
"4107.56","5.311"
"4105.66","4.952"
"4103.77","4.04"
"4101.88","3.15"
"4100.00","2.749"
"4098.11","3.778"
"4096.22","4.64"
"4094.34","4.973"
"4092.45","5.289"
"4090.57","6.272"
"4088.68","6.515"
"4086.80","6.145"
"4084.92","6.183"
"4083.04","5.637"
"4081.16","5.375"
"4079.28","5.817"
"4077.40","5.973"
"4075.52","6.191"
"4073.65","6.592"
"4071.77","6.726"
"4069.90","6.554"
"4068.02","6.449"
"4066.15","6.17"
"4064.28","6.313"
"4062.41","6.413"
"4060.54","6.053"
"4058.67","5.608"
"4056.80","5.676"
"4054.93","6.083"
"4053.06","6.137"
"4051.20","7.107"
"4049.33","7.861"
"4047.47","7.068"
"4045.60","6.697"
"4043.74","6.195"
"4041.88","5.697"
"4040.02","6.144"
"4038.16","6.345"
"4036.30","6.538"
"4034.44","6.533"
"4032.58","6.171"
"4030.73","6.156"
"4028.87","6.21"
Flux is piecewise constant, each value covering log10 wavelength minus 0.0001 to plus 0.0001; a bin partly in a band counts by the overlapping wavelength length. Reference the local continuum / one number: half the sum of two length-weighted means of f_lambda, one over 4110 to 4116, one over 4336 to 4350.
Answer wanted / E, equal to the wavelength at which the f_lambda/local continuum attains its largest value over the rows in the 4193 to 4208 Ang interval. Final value 4193.57 Ang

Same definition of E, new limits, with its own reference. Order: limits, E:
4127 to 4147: 4139.84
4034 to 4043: 4036.30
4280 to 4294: 4285.32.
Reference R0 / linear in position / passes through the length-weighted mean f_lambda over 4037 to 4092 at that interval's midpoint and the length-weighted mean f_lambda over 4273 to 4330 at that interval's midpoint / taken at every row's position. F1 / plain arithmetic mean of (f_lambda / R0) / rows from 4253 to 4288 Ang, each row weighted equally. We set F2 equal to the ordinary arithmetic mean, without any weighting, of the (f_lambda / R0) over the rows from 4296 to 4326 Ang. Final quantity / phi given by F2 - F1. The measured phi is -0.09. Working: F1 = 1.09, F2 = 1.00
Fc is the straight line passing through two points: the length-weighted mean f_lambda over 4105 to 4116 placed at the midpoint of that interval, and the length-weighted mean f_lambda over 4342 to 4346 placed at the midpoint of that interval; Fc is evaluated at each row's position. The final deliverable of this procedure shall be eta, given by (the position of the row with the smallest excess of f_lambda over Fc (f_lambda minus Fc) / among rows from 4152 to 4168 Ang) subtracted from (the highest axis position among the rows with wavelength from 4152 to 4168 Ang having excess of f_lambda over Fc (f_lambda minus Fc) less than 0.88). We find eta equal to 1.9 Ang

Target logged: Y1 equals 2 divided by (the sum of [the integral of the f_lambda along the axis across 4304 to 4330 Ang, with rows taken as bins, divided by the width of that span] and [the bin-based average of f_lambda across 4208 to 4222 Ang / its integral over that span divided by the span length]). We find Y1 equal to 0.164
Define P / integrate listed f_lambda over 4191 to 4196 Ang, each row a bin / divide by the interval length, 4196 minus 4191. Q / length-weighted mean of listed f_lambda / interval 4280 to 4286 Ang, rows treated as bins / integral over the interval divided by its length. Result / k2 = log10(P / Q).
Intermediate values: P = 6.6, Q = 6.0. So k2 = 0.037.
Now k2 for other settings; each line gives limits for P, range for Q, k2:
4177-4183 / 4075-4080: 0.041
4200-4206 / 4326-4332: 0.118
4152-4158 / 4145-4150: 0.003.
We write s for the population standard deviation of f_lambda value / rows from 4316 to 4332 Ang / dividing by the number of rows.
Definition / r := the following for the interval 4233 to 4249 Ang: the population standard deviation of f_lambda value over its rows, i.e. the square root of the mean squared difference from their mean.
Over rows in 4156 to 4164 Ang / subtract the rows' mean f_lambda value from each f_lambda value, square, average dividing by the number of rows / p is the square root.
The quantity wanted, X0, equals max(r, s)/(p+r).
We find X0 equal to 0.8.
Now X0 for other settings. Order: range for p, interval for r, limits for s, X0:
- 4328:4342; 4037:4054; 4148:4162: 0.7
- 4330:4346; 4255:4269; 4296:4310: 0.5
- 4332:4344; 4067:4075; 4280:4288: 0.3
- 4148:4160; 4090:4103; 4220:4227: 0.9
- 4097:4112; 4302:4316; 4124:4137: 0.3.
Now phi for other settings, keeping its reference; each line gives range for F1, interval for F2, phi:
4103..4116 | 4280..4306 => 0.14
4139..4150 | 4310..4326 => 0.01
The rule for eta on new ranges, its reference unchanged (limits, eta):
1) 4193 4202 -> 1.9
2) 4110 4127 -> 0.0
